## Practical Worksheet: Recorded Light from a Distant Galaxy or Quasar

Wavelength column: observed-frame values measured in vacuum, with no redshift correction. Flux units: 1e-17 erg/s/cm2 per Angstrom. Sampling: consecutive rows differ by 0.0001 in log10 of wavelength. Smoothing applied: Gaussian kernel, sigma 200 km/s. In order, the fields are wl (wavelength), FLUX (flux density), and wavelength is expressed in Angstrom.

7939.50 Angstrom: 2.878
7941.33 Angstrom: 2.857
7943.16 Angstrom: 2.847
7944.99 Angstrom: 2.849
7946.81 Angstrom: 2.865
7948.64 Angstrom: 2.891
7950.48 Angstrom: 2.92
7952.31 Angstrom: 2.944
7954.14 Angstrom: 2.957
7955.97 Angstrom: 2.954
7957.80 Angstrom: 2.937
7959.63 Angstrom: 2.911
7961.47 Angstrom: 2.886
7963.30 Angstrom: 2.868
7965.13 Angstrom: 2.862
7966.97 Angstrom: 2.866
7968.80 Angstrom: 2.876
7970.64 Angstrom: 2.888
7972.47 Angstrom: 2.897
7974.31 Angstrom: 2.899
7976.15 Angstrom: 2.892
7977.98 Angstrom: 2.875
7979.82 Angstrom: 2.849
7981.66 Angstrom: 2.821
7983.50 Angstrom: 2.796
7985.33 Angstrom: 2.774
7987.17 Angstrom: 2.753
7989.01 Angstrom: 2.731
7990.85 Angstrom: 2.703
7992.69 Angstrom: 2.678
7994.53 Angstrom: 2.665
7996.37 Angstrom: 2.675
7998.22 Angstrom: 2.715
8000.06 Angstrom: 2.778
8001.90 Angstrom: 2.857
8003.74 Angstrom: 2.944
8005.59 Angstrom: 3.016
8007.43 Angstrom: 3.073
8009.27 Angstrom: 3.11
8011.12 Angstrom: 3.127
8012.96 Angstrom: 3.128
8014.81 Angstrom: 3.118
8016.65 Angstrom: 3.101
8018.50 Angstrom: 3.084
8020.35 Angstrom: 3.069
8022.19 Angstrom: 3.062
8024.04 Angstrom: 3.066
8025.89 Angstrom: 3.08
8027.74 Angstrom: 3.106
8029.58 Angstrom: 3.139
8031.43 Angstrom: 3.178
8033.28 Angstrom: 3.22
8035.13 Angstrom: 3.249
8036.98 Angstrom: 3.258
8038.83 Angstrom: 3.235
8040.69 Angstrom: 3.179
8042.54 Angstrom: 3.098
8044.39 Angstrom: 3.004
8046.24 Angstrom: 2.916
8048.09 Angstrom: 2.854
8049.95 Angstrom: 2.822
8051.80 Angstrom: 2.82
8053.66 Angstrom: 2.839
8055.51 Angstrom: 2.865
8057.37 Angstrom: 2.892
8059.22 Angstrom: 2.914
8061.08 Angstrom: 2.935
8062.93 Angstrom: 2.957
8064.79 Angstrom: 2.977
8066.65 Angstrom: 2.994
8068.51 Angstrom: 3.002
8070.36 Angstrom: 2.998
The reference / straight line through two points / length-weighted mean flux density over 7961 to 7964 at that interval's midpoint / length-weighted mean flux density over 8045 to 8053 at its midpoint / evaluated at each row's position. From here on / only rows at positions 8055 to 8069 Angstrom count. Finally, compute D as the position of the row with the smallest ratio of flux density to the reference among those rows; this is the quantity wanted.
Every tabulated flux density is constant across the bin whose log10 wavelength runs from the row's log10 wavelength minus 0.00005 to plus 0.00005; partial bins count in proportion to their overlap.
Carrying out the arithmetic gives 8055.51 Angstrom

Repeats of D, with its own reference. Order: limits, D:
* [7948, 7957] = 7948.64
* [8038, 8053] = 8051.80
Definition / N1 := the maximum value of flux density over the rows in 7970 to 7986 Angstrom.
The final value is 2.899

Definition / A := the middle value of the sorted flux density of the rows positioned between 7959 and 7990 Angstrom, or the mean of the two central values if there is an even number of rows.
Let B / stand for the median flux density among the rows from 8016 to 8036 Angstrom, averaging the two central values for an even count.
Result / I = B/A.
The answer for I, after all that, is 1.08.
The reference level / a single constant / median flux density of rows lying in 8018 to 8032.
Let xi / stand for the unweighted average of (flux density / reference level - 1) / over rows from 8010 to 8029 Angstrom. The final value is 0.004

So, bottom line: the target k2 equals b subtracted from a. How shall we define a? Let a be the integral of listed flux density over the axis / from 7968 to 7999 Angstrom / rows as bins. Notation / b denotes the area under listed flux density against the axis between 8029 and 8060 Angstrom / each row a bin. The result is -7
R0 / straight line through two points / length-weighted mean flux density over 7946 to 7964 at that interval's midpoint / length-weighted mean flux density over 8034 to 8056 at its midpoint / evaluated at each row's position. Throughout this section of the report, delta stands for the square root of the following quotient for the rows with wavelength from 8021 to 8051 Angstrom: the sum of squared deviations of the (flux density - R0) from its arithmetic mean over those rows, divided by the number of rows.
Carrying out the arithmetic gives 0.14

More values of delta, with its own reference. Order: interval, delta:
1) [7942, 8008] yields 0.10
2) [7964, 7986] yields 0.04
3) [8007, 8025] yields 0.03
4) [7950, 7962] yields 0.03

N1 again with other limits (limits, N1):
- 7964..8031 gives 3.139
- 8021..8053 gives 3.258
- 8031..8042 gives 3.258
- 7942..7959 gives 2.957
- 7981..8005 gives 2.944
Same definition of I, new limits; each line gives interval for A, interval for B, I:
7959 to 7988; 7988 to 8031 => 1.07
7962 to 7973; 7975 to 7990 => 0.98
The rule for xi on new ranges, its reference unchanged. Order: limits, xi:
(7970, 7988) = -0.077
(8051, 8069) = -0.053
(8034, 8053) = -0.012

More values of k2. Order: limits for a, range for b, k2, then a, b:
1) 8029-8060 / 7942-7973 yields 4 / 94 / 89.8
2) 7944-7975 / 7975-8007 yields 0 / 90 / 89.6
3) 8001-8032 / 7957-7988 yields 7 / 95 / 88.7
